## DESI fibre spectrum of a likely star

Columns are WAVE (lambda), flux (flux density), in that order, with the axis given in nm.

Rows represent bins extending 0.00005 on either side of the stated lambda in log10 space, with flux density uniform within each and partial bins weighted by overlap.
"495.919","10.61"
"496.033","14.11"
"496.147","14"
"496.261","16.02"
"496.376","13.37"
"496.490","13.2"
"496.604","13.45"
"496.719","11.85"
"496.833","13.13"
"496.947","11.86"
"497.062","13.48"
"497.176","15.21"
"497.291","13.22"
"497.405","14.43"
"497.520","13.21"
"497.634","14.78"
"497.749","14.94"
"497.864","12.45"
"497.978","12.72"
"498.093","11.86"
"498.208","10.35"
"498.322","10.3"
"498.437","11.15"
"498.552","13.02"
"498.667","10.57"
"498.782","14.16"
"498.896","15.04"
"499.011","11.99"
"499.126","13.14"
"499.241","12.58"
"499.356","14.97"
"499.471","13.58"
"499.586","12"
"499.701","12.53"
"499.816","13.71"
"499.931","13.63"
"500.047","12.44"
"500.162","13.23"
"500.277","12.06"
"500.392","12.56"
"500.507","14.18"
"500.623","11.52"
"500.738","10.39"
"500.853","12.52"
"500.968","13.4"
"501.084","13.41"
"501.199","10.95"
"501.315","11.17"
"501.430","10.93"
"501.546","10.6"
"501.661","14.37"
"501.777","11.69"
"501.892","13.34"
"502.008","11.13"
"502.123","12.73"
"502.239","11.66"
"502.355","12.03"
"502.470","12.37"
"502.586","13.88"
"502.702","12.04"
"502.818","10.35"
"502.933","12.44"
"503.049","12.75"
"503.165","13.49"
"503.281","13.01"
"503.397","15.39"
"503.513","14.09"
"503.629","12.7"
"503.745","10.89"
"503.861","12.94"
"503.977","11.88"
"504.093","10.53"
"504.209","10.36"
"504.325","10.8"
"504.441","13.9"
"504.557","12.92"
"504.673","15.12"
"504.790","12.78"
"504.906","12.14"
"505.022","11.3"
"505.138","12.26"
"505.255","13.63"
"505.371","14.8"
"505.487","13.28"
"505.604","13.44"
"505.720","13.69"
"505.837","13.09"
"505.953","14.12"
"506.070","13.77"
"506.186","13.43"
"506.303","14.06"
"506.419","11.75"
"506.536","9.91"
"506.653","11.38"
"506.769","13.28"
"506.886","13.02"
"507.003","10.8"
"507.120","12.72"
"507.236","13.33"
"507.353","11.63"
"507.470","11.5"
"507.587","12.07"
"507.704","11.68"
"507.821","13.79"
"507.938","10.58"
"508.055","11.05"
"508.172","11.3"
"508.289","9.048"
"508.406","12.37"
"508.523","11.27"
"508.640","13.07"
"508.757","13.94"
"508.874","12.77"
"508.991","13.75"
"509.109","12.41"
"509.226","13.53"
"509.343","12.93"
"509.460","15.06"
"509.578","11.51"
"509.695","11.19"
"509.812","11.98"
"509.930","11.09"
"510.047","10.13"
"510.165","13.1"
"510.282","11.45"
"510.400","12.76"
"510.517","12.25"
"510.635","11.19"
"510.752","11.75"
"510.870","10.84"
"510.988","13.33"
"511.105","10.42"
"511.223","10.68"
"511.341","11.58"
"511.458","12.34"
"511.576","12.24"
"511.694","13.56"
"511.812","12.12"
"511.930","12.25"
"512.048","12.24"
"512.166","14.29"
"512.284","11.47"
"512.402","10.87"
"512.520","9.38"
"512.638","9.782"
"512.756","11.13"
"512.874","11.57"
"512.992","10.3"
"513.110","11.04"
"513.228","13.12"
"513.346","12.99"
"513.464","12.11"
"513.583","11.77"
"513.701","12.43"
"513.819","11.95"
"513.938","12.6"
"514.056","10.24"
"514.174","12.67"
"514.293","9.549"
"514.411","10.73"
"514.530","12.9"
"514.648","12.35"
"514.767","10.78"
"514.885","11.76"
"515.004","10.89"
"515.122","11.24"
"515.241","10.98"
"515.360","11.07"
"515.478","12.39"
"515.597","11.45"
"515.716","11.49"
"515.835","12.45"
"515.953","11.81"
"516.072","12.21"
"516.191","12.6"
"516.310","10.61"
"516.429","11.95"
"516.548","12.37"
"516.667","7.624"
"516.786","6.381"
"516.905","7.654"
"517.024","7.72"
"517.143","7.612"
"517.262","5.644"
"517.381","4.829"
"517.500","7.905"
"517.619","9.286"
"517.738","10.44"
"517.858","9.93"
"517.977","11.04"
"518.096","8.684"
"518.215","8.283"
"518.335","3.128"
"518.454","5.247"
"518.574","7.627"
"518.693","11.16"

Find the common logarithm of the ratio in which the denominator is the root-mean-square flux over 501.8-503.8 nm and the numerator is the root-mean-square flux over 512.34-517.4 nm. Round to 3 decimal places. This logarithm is -0.063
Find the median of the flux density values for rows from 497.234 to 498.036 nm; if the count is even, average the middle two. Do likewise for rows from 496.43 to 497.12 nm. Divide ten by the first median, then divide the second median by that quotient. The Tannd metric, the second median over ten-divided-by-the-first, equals 17.4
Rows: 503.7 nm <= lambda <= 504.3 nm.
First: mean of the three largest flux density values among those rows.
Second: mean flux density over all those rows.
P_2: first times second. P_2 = 135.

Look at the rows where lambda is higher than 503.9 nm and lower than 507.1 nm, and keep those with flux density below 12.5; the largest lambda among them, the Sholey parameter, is 507.003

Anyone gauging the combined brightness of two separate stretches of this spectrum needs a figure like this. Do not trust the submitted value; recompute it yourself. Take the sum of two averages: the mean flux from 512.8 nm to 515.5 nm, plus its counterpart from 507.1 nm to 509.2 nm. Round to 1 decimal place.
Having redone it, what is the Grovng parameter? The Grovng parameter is 23.8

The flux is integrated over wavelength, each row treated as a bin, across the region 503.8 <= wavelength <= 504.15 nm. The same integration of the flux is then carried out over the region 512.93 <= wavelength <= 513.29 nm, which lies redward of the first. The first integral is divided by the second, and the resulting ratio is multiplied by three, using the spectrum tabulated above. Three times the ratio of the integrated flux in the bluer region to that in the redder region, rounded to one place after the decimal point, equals 3.0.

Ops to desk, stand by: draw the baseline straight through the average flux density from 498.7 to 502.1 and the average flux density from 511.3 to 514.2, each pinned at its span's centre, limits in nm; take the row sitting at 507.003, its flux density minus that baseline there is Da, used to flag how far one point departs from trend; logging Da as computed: -1.4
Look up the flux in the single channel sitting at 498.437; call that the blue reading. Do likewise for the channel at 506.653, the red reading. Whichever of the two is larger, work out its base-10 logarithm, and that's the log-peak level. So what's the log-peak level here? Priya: 1.06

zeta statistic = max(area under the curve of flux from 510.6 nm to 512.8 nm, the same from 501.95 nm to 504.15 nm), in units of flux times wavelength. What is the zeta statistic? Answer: 27.4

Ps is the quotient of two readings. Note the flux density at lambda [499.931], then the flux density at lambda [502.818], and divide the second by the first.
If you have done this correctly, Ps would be 0.8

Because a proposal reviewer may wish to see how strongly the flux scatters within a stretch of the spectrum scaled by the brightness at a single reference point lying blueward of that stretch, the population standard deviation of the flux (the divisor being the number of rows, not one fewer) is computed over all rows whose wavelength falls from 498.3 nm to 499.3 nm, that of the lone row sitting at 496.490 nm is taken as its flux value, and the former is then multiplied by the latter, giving 20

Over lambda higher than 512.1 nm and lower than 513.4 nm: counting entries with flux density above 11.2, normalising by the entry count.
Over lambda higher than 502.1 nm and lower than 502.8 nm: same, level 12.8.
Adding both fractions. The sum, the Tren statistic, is 0.62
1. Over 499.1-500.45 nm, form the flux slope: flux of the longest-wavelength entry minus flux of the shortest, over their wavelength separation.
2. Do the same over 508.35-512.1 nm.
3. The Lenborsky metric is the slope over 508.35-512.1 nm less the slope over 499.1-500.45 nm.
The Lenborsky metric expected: 0.4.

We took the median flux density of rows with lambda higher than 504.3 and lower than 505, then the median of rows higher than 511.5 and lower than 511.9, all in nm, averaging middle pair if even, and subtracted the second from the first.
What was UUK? 0.6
